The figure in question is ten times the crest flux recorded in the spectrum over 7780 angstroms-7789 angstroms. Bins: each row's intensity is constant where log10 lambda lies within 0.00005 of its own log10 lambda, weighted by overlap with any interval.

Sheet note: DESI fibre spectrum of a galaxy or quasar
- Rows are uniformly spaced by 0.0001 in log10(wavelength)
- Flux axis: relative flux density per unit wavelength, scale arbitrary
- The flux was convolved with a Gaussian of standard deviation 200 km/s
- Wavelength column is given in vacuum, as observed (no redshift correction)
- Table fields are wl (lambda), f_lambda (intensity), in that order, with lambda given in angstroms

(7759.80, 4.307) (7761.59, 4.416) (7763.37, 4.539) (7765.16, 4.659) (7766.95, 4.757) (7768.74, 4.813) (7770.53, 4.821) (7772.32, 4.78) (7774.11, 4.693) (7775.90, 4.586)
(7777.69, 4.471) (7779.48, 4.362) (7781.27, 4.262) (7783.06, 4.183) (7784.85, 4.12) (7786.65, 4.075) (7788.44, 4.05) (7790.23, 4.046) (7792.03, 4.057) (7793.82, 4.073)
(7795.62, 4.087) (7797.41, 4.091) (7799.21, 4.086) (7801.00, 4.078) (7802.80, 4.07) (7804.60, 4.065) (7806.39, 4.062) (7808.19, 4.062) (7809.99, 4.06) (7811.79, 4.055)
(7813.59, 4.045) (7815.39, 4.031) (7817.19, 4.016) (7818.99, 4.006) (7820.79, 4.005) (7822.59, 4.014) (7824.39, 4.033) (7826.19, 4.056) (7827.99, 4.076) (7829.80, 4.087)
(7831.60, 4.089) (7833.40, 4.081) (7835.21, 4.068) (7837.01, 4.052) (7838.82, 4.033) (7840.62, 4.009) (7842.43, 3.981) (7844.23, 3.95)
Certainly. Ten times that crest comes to 42.6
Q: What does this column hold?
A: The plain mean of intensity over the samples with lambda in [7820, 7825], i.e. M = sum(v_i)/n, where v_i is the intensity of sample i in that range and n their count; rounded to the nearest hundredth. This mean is 4.02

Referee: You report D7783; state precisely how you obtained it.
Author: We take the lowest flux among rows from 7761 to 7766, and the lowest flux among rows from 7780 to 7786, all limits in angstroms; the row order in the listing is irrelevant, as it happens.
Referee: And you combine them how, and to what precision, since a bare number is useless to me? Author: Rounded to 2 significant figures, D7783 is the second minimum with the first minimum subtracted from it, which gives -0.30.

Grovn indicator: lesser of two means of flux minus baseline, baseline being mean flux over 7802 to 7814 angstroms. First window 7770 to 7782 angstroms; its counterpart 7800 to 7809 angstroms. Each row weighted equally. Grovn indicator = 0.008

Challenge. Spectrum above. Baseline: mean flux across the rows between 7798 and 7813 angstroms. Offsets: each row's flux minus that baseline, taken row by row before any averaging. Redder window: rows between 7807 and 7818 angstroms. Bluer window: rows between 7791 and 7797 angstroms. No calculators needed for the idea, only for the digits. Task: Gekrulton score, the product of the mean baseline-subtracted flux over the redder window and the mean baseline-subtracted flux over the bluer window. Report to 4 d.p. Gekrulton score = -0.0001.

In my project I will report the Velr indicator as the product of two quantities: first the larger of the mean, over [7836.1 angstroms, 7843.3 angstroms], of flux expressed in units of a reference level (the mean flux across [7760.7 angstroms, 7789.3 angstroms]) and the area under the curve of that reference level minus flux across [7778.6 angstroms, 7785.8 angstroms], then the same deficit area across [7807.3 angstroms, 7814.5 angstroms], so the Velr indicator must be 5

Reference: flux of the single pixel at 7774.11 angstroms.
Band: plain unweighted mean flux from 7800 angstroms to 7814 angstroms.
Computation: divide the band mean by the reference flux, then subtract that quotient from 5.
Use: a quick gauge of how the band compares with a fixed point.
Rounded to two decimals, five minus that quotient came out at 4.13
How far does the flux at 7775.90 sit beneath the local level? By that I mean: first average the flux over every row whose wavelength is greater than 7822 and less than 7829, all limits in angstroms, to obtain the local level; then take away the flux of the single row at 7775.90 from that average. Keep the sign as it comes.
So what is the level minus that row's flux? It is -0.54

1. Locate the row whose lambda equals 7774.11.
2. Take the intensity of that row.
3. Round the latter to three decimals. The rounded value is 4.693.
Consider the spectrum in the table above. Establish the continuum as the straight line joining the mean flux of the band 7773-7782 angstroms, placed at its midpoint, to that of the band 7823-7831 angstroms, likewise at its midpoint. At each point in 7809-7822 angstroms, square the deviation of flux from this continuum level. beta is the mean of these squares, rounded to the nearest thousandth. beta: 0.017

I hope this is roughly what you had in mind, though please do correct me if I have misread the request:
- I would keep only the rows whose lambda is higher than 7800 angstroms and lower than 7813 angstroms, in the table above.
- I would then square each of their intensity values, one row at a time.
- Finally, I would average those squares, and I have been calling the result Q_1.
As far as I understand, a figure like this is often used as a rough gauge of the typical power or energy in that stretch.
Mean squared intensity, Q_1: 16.5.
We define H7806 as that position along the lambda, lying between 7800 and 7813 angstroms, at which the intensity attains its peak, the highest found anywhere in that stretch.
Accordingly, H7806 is 7801.00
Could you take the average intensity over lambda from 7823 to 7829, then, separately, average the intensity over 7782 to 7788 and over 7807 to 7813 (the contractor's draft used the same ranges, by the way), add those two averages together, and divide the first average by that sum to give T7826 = 0.495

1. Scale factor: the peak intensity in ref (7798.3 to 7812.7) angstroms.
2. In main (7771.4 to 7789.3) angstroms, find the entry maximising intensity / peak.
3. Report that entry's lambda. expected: 7772.32 angstroms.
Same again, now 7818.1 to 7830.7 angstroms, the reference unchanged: 7829.80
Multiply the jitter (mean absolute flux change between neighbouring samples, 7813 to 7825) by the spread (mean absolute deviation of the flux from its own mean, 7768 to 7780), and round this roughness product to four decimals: 0.0017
